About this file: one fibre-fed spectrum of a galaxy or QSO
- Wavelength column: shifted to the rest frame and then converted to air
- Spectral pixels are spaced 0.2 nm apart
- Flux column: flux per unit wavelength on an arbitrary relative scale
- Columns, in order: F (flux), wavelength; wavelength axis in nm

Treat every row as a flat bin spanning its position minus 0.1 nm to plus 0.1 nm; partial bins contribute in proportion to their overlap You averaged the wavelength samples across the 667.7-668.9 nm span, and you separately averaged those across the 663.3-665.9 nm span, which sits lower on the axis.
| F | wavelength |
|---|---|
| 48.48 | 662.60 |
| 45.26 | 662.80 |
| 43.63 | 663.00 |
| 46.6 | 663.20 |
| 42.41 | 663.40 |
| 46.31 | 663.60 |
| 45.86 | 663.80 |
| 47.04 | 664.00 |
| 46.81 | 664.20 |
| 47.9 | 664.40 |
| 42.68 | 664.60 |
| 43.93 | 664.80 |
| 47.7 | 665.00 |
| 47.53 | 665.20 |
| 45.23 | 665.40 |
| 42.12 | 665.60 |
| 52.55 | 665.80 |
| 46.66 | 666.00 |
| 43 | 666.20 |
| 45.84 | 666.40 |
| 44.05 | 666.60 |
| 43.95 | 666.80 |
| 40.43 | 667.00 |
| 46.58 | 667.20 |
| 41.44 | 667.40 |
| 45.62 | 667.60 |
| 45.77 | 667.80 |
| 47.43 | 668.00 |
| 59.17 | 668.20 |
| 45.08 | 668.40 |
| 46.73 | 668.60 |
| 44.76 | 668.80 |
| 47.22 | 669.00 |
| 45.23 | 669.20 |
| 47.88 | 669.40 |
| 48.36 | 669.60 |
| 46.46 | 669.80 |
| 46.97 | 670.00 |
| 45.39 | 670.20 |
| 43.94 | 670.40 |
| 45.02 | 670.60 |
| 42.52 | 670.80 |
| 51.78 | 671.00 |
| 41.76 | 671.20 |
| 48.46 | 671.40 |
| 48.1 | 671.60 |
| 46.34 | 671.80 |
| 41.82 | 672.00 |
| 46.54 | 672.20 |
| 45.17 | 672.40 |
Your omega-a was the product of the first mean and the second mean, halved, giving 1108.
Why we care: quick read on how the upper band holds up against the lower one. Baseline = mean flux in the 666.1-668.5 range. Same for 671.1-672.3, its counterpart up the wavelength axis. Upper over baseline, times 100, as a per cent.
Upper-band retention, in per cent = 100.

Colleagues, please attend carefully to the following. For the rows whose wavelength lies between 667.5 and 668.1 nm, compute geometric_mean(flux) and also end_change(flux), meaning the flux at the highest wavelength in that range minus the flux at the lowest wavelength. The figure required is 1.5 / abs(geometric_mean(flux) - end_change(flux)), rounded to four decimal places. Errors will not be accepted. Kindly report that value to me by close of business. 0.0337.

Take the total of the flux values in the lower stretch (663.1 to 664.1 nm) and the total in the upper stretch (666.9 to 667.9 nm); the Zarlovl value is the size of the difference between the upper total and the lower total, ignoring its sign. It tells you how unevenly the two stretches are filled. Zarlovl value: 8.4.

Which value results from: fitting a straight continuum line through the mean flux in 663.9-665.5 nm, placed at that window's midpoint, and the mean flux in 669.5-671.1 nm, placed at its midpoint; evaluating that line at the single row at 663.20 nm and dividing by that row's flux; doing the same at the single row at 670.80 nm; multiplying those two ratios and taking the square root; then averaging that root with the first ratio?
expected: 1.01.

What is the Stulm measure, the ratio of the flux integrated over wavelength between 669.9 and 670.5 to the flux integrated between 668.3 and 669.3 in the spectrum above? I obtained 0.6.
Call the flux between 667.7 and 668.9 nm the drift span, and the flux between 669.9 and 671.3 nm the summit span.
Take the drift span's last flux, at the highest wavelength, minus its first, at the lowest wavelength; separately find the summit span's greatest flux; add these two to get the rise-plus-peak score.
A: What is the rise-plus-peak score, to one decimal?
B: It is 50.8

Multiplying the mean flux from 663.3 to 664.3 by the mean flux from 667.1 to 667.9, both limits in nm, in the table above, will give 2049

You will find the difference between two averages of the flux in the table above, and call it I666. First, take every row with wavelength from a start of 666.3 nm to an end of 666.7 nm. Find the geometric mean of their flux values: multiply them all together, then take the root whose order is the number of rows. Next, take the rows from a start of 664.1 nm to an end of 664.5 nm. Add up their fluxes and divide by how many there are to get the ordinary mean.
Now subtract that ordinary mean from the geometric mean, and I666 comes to -2.4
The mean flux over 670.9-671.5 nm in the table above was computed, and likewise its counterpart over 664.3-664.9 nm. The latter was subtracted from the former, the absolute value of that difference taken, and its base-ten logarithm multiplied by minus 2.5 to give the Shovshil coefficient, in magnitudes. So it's -1.0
